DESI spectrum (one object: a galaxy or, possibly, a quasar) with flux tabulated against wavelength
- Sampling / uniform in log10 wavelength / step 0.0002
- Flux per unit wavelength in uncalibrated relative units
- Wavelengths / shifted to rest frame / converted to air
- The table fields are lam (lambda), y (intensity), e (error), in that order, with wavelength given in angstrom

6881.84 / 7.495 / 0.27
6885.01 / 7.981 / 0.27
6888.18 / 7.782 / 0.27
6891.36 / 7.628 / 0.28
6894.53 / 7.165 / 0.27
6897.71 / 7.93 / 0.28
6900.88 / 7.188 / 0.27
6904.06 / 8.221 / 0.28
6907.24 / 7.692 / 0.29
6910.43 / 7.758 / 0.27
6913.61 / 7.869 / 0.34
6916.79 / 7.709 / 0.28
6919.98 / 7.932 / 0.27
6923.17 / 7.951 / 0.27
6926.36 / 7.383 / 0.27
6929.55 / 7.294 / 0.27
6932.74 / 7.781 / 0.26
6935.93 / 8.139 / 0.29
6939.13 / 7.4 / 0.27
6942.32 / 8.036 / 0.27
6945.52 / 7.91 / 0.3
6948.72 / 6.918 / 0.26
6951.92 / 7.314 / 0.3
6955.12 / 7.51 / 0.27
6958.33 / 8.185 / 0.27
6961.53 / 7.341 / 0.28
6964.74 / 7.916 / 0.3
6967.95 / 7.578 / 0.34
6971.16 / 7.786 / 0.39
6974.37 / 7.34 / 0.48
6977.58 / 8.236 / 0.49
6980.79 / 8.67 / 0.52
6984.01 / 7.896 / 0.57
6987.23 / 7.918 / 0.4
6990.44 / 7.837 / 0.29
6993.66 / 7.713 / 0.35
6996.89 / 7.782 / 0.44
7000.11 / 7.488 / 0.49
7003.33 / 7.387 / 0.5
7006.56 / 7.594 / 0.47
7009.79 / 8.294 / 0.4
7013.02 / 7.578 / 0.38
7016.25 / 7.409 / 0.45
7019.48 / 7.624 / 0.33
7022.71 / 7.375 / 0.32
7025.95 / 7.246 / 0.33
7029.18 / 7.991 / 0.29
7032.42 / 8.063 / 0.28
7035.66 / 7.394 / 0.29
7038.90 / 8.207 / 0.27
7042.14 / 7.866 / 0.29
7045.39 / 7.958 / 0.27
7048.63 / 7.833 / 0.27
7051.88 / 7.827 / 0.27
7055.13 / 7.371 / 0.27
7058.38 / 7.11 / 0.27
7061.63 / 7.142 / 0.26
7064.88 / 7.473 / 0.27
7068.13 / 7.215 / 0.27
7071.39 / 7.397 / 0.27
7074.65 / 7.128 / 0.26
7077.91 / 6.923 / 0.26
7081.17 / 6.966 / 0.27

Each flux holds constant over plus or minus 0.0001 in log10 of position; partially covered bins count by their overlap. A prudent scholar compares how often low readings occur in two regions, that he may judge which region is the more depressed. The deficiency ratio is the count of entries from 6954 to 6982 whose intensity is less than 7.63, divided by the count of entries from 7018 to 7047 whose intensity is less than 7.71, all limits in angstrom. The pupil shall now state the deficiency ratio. 1.00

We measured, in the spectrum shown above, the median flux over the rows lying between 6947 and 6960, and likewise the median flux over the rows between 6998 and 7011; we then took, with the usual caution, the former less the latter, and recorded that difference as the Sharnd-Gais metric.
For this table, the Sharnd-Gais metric -0.13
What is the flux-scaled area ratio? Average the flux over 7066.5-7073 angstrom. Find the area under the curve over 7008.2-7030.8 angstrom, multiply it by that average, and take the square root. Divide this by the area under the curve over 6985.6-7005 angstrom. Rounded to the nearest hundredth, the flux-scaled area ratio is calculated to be 0.24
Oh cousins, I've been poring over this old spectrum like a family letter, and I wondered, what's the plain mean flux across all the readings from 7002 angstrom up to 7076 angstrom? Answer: 7.59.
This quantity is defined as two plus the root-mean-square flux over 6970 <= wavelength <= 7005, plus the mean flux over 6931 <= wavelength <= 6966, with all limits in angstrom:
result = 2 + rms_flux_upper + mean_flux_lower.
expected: 17.5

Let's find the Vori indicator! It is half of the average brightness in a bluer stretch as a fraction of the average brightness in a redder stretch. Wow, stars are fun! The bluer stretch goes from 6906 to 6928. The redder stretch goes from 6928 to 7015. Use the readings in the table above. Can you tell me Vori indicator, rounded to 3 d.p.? 0.501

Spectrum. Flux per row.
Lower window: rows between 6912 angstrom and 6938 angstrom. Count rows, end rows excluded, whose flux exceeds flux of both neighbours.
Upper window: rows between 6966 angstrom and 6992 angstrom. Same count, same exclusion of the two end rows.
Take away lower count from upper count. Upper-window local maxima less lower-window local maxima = 2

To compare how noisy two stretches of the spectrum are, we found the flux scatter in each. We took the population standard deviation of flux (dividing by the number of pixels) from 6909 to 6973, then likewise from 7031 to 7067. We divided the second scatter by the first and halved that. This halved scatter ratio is 0.55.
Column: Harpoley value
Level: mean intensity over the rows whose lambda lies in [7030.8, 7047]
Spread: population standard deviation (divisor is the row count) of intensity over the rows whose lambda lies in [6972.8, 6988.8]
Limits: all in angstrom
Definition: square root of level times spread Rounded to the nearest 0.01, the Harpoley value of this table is 1.86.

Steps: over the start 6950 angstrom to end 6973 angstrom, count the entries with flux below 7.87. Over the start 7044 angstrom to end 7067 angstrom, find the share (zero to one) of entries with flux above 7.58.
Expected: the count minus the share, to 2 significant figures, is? 4.6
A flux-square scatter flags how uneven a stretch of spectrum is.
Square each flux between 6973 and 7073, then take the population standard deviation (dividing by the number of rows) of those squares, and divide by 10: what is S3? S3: 0.58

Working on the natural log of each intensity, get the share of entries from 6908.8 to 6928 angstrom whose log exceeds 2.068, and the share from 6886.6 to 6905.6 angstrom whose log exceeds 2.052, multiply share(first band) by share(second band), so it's 0.11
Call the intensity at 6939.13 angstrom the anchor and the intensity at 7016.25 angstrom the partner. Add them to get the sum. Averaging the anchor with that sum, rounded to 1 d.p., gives 11.1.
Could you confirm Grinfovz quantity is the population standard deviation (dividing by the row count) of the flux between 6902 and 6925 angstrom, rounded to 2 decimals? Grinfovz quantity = 0.17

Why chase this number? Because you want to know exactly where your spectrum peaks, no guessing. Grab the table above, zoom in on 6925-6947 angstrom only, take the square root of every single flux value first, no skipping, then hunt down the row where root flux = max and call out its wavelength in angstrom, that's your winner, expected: 6935.93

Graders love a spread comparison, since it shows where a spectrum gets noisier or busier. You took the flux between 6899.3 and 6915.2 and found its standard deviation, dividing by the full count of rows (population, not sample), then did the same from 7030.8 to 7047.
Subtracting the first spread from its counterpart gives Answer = -0.06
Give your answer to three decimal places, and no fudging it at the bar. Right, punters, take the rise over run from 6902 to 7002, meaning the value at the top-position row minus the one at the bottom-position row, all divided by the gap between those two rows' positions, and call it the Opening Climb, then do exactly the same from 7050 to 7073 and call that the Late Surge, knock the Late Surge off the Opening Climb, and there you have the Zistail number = 0.014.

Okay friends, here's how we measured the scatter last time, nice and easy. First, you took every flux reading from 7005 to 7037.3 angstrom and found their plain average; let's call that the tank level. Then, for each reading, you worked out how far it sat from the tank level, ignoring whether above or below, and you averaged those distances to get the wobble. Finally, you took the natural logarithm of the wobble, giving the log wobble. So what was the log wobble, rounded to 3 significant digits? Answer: -1.29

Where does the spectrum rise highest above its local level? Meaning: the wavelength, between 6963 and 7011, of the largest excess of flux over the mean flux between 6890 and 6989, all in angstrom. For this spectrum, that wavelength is 6980.79 angstrom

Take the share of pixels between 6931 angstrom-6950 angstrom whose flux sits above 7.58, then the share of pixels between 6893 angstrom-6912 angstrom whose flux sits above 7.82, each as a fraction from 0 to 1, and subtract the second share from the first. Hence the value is 0.33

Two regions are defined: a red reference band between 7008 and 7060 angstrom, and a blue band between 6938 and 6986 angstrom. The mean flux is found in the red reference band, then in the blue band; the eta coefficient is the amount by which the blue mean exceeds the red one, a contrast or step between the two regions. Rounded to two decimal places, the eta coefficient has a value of 0.04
